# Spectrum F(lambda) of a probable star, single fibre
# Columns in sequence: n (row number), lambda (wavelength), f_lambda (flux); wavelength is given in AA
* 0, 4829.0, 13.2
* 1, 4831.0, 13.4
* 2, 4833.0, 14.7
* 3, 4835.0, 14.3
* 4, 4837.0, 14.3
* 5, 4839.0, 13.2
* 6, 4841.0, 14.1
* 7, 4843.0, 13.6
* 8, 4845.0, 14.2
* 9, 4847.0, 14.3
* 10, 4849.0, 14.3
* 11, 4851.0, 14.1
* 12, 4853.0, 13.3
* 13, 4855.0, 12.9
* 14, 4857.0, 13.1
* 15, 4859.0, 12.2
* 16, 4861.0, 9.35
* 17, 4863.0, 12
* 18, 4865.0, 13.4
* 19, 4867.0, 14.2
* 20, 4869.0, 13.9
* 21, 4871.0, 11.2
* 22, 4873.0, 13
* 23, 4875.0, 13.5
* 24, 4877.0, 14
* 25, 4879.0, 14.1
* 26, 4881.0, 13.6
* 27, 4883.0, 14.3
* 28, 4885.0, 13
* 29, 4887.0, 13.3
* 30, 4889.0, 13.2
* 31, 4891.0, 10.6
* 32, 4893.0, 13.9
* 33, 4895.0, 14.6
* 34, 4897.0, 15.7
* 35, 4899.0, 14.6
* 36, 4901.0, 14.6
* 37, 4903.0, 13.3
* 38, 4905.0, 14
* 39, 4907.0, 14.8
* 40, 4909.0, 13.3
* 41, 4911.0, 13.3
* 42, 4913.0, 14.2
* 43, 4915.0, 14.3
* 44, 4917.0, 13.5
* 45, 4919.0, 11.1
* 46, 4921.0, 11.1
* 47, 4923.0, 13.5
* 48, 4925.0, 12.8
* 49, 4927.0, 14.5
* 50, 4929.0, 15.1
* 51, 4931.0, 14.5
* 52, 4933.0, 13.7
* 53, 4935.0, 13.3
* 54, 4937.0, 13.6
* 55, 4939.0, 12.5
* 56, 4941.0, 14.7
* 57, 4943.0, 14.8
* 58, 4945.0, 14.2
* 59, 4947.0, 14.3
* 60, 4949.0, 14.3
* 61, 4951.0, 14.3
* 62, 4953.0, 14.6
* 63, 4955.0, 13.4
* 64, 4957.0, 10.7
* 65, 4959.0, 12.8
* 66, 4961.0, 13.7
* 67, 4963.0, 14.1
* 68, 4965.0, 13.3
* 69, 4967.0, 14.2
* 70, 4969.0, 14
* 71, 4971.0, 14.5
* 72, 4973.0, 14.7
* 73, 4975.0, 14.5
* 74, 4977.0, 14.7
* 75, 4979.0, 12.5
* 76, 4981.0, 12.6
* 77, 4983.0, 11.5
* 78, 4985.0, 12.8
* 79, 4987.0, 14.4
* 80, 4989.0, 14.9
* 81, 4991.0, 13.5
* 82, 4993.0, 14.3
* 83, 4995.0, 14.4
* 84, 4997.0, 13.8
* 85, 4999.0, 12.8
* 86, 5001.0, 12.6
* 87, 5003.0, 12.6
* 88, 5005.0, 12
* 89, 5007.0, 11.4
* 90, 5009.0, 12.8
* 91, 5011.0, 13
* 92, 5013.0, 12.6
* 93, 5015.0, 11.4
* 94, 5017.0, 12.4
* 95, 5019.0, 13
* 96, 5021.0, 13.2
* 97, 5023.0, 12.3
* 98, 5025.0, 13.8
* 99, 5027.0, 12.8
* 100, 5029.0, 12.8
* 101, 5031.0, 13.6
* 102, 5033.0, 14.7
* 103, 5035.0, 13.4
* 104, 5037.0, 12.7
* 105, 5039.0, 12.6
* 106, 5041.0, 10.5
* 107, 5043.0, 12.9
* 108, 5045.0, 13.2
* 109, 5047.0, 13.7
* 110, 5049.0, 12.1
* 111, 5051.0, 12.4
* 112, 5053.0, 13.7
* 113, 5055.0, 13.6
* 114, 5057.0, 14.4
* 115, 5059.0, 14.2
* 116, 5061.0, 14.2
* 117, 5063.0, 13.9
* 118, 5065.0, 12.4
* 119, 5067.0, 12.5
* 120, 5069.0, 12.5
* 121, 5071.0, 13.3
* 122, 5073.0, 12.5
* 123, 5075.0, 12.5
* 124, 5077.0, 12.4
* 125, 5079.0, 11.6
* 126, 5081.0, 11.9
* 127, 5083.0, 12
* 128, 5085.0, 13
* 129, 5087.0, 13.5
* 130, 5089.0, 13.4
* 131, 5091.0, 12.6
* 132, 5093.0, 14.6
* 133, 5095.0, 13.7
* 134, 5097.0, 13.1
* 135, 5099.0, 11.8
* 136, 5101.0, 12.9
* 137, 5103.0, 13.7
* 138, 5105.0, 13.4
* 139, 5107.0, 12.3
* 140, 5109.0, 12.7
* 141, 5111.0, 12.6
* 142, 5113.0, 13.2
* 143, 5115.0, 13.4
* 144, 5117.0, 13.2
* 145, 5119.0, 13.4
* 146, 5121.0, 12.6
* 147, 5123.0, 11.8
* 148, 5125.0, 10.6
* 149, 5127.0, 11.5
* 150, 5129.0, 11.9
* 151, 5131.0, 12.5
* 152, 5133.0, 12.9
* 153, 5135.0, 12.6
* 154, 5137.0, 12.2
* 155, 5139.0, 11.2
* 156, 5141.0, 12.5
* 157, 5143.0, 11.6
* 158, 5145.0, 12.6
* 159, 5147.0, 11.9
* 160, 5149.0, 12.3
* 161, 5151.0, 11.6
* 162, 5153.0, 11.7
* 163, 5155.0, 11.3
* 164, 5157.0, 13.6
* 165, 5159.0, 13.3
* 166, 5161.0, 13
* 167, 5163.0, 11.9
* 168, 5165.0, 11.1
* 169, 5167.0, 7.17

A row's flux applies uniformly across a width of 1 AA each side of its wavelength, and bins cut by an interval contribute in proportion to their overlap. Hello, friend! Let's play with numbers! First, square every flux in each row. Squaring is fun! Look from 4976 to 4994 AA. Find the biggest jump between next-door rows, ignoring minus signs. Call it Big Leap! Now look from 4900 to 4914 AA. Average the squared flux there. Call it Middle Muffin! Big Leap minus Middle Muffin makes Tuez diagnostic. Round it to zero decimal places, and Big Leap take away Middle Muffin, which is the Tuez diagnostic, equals -135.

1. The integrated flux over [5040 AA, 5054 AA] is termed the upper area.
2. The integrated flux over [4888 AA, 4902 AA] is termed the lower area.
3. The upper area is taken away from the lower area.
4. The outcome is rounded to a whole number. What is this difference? 17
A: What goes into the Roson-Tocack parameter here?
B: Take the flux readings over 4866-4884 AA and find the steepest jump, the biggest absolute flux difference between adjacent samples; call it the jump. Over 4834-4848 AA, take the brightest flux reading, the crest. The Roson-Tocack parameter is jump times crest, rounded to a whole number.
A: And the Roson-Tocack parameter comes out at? 39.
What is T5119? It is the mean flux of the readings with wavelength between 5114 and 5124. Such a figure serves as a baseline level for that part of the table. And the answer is 12.9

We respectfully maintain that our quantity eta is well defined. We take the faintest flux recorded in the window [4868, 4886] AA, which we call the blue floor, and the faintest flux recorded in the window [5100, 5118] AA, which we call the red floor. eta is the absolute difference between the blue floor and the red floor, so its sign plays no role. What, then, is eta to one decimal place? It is 1.1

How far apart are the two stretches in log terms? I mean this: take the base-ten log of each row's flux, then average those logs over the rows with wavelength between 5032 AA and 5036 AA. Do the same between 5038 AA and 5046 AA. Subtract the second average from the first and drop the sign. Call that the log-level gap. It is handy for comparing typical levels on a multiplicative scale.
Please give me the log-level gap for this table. 0.059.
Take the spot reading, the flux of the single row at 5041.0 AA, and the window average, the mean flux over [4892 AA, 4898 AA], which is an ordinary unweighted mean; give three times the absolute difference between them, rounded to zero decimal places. 13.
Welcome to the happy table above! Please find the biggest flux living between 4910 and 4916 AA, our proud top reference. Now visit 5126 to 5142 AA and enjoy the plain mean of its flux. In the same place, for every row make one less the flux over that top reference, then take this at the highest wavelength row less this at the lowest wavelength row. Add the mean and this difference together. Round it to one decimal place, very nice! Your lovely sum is 12.1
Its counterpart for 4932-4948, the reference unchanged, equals 13.8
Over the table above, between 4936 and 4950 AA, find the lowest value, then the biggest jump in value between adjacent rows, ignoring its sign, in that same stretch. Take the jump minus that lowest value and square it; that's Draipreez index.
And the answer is 106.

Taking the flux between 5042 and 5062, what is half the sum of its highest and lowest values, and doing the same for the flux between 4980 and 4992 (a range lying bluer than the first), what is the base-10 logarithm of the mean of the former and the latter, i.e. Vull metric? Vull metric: 1.12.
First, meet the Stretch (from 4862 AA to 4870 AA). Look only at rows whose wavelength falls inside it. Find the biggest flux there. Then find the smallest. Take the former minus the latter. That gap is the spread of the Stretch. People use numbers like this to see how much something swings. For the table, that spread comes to 2.2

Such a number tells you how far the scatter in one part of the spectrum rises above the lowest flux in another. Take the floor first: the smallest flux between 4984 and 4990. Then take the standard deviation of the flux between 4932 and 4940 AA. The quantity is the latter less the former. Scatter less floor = -12.3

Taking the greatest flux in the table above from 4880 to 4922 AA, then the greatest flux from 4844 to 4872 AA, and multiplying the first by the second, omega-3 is 225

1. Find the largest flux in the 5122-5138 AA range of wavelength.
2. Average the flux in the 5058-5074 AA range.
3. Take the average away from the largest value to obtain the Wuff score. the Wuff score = -0.3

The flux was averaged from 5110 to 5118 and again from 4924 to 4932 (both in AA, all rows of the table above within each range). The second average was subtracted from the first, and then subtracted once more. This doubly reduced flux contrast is -15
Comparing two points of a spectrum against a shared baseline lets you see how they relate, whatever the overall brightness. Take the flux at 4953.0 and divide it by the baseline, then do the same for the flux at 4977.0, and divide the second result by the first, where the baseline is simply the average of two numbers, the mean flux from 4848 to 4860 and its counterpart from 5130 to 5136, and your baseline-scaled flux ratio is 1.01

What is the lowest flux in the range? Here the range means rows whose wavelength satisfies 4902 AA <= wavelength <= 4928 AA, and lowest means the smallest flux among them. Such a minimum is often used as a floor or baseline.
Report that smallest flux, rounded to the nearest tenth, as 11.1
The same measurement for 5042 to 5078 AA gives 12.1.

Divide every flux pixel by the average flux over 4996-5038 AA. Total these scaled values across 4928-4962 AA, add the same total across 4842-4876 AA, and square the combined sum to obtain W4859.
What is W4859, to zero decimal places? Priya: 1266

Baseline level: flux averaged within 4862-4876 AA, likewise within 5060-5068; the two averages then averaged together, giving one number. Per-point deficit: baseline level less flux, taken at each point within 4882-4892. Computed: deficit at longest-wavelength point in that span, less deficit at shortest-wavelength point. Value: 3.7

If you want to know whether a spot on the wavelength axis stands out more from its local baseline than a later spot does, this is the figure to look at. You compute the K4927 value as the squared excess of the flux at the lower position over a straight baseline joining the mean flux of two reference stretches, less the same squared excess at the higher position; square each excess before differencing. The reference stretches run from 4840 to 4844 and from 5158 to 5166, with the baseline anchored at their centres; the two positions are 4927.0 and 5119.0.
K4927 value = 0.4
